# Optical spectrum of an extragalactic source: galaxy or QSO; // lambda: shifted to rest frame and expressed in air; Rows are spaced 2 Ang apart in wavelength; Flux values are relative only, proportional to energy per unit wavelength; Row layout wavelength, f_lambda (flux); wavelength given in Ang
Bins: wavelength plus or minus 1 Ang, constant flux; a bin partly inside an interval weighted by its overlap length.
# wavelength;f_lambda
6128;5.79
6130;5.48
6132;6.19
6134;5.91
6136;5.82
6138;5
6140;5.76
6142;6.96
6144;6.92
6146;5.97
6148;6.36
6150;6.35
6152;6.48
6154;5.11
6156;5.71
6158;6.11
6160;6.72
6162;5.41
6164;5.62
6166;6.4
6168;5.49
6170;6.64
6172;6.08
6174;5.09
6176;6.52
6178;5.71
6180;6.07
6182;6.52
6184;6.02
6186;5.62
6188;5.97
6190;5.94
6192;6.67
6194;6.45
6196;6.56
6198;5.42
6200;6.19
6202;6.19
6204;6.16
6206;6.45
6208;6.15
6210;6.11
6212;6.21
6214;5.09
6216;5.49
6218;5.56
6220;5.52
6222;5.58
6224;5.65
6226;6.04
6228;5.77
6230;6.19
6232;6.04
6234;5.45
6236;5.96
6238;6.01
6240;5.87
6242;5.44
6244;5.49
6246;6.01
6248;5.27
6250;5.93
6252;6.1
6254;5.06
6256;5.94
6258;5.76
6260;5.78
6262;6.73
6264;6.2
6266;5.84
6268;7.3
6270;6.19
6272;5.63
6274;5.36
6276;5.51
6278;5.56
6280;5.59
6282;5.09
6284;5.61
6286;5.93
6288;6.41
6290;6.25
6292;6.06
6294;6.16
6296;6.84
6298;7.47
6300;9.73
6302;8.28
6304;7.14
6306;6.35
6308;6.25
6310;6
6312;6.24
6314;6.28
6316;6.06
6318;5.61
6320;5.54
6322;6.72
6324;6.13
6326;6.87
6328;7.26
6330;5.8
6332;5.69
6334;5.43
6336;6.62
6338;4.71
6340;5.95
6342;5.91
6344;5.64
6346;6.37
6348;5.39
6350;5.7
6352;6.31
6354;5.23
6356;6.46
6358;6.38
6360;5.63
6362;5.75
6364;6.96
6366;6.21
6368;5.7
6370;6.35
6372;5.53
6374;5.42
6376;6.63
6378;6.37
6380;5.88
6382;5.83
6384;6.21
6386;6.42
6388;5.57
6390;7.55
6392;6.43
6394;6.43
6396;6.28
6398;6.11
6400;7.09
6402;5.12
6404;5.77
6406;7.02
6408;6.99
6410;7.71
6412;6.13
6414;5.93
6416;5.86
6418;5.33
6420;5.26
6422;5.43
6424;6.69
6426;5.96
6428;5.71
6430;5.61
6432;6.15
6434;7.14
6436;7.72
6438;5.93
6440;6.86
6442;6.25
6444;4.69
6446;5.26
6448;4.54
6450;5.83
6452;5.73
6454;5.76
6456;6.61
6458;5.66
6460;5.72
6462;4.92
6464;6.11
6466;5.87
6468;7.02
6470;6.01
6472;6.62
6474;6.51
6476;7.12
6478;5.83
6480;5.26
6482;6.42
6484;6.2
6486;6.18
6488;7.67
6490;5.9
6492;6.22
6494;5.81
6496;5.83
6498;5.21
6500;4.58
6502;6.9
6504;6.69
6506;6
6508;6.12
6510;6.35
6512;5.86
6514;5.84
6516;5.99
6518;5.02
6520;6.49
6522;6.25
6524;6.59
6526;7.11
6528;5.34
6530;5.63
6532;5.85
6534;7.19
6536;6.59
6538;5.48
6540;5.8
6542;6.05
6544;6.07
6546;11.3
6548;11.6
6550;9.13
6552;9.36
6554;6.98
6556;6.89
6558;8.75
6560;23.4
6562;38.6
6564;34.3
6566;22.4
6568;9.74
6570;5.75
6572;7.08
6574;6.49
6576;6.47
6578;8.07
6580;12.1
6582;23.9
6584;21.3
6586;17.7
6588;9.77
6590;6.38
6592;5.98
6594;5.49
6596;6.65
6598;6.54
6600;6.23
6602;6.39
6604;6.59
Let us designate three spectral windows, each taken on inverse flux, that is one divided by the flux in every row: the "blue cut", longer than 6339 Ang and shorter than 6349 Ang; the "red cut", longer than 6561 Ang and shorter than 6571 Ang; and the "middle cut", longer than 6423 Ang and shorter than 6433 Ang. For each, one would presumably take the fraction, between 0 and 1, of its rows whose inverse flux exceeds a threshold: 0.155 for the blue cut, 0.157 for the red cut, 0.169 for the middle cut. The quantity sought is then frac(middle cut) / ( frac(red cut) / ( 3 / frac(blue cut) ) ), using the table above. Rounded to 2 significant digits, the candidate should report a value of 6.0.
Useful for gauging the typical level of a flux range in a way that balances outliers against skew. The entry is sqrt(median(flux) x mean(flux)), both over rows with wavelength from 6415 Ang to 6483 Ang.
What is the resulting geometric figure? 5.92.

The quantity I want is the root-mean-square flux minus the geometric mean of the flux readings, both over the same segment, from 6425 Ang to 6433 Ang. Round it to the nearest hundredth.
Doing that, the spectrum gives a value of 0.01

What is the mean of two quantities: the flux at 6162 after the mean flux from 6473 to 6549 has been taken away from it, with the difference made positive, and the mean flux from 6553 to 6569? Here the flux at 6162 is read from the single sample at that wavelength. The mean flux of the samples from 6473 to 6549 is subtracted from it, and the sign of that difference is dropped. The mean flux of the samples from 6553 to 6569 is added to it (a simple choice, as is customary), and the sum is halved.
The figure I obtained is 10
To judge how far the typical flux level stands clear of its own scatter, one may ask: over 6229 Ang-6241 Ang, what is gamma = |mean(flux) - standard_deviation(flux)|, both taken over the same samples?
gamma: 5.7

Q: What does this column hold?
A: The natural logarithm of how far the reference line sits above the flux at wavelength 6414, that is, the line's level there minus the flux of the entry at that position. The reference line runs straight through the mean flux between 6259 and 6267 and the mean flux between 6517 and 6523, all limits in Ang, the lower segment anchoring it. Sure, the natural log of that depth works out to -2.5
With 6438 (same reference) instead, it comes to -2.8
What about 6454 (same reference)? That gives -1.5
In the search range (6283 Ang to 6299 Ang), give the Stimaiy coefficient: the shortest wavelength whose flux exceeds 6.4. 6288 Ang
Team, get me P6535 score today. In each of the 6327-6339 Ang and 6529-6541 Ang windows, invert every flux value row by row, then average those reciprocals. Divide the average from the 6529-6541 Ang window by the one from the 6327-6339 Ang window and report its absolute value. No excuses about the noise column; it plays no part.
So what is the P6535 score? 0.96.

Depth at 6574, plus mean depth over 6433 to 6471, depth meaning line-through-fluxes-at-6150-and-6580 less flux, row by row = 9.9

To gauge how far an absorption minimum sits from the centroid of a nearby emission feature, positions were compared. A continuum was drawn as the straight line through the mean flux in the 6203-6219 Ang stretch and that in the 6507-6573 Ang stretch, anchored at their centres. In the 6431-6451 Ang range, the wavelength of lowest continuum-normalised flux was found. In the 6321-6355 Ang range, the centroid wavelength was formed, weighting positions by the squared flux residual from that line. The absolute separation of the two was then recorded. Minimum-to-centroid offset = 106.0 Ang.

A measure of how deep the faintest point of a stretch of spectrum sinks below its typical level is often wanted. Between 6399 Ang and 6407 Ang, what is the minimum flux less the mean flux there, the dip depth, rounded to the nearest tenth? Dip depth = -1.1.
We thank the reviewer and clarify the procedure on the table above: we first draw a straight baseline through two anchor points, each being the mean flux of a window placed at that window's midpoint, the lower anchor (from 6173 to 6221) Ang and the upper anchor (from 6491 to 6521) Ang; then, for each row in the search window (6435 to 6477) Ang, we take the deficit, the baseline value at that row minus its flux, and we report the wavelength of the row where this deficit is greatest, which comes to 6448 Ang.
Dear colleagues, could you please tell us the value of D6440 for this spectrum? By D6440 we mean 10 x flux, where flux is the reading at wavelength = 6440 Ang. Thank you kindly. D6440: 69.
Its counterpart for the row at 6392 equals 64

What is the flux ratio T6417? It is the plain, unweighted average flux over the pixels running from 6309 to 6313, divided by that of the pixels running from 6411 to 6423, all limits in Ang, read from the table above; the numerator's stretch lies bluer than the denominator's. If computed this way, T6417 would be 1.08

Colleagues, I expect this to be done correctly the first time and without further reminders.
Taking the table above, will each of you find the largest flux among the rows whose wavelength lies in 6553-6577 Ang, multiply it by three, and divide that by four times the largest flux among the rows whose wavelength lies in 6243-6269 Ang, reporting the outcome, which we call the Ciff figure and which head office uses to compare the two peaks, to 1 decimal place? 4.0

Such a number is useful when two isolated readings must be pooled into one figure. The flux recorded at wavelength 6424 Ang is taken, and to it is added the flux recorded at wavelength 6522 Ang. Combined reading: 12.9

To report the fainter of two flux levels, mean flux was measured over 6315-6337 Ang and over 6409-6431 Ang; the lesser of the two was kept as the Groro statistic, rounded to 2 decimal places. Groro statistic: 5.97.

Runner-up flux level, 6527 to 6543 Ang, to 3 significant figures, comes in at 6.59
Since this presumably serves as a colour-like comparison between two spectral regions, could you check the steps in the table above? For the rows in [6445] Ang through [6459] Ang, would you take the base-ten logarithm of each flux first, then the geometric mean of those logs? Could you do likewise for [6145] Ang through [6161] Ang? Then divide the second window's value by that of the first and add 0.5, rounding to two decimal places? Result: 1.55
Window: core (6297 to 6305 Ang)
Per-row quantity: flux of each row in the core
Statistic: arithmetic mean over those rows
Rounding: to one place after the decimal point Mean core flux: 8.2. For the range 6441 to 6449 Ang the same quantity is 5.2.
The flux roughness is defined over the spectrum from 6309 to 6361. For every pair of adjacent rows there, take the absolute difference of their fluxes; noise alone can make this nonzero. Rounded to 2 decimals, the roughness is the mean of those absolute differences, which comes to 0.65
